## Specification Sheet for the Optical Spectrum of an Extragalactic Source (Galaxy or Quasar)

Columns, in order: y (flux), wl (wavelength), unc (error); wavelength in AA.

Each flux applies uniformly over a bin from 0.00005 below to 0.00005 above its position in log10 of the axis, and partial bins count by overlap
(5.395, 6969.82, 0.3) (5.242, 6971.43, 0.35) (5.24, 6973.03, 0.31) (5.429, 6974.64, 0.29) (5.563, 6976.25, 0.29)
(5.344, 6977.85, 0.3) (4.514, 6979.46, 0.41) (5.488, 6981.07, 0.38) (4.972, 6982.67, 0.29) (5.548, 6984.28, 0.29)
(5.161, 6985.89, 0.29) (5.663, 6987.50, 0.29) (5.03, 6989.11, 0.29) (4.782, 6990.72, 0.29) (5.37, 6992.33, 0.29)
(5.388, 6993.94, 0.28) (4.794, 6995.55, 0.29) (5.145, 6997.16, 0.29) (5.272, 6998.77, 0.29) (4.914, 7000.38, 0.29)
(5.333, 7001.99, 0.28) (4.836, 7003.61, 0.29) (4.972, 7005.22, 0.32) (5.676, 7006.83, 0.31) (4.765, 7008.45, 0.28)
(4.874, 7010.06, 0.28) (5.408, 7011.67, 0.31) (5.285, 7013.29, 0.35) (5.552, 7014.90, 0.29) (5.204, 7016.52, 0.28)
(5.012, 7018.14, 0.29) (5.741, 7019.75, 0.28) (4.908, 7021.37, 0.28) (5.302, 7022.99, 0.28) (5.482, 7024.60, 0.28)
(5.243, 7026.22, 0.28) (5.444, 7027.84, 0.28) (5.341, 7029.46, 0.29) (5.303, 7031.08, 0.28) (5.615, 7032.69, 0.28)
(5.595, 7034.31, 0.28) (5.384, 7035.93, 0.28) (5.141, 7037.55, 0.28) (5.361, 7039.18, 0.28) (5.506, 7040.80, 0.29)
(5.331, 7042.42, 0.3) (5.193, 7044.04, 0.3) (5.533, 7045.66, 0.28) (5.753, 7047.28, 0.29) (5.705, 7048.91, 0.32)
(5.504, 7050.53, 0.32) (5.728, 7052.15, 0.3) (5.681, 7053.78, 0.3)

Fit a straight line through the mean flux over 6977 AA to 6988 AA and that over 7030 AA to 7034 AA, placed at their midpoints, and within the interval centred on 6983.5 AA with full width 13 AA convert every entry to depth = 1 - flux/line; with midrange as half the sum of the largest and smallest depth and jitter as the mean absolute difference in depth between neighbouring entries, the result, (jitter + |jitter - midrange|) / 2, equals 0.11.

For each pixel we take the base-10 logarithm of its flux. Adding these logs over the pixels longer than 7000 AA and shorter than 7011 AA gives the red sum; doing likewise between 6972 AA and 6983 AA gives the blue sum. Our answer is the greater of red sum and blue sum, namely 5.02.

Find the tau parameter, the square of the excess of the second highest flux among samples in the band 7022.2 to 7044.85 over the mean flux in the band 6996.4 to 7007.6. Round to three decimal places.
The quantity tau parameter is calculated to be 0.186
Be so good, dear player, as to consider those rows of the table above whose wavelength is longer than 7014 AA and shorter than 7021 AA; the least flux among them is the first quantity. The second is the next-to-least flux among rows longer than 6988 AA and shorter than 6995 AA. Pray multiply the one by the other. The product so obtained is 25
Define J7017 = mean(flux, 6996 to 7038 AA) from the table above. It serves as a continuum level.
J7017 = 5.26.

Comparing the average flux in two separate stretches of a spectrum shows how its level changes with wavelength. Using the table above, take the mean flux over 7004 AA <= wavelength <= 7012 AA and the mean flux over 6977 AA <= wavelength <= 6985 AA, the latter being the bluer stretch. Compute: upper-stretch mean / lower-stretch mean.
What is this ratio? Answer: 0.99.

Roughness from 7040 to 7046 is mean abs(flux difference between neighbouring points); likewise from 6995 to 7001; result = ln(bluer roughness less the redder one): -2.8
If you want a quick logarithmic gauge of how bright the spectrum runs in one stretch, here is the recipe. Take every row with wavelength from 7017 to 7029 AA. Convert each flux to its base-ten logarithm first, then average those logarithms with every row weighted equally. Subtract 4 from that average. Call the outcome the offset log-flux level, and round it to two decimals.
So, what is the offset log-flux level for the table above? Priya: -3.28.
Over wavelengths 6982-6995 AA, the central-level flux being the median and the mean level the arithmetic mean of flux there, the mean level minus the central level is -0.03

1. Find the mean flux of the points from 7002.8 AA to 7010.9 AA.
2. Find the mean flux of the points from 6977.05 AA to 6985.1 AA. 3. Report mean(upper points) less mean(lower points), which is -0.15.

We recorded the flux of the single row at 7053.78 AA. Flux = 5.681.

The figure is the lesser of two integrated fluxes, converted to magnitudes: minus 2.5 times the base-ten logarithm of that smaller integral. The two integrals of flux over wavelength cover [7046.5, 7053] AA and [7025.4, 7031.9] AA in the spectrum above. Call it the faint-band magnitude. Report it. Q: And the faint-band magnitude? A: -3.85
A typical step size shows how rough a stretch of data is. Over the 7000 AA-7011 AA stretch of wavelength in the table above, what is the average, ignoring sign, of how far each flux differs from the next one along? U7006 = 0.5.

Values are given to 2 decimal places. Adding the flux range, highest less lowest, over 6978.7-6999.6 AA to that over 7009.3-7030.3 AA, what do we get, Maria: 2.02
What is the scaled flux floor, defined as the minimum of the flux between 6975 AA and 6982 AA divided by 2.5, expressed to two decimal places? 1.81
